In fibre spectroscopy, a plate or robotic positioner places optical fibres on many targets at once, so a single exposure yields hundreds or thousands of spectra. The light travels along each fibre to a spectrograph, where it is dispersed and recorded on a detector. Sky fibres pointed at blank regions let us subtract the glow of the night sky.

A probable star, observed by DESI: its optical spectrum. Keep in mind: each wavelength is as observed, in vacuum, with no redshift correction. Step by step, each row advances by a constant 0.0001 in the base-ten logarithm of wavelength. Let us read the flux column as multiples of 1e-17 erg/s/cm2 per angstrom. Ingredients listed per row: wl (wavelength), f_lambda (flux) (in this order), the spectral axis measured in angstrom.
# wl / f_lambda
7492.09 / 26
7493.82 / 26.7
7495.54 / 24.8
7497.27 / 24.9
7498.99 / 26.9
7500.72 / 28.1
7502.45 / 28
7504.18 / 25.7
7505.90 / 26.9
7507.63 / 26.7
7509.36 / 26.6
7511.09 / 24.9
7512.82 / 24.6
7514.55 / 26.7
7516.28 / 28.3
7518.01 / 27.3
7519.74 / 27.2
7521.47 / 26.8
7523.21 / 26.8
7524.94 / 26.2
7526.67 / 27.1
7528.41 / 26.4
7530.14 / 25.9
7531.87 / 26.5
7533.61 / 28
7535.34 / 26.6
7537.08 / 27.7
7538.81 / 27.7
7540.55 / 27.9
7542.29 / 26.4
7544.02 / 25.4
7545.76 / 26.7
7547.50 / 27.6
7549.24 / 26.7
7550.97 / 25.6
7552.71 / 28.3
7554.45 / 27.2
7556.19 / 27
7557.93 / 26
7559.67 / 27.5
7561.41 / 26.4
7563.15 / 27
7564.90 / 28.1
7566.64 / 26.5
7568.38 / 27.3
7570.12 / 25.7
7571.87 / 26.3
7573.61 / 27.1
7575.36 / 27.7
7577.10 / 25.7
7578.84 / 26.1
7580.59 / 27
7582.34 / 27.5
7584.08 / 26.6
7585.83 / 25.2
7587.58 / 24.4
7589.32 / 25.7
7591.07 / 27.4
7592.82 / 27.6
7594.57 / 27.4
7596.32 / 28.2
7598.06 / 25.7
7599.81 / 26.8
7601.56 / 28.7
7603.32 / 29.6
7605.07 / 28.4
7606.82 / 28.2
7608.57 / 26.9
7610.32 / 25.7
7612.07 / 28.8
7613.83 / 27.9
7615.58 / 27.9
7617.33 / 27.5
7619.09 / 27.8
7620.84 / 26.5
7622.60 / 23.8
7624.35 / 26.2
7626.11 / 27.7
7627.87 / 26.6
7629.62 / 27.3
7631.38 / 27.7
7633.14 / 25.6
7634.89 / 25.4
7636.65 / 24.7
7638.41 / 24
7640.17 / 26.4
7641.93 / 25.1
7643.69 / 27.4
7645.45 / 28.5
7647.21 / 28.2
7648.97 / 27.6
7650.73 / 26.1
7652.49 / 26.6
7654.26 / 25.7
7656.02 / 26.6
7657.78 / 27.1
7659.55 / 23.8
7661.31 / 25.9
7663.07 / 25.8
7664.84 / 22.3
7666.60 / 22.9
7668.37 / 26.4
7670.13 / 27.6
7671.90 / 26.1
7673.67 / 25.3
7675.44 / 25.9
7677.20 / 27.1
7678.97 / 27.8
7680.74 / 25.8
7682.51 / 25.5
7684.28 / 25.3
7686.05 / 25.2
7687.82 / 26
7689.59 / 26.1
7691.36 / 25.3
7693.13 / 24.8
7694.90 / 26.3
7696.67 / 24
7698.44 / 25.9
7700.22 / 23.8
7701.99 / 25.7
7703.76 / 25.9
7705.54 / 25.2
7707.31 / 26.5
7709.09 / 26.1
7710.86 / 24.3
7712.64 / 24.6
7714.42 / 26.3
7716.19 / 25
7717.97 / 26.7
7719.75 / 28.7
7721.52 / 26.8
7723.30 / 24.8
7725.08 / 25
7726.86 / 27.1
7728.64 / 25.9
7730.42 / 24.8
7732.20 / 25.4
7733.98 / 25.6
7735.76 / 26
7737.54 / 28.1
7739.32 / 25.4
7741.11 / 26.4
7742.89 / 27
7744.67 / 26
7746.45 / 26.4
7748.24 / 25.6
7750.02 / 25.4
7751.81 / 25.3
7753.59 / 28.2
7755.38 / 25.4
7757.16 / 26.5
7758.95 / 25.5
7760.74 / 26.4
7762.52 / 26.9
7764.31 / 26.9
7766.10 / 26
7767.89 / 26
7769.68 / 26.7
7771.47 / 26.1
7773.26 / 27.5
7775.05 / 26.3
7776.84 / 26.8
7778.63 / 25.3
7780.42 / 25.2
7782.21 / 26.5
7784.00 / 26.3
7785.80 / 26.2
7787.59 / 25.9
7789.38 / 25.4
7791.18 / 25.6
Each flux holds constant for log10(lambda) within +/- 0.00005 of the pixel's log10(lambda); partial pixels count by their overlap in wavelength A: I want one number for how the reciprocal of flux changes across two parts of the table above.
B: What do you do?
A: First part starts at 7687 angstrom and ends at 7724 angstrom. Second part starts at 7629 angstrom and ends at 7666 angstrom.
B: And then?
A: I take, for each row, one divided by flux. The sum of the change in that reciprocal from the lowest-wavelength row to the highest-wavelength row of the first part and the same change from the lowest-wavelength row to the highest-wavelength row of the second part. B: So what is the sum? 0.010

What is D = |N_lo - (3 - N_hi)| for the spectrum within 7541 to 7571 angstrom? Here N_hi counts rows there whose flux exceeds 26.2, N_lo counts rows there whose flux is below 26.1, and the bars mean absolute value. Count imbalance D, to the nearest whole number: 14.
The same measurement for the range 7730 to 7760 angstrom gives 14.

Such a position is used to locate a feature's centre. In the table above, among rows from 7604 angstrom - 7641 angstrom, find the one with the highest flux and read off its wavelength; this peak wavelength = 7612.07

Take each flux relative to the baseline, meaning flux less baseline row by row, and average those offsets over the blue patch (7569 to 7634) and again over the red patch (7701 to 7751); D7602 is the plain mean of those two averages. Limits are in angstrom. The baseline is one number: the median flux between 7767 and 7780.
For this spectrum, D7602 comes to 0.1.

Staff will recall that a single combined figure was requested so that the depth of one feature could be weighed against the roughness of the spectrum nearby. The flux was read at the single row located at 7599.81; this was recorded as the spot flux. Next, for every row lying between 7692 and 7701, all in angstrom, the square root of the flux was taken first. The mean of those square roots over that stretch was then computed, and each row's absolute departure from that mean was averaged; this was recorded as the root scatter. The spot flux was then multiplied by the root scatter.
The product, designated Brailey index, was 2.44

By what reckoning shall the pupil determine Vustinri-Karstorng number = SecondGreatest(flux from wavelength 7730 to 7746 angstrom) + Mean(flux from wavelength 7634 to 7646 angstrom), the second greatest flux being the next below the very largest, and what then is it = 52.9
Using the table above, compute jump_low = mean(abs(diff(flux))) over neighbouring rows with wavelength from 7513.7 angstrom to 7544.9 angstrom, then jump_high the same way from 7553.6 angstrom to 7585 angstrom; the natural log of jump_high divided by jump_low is 0.21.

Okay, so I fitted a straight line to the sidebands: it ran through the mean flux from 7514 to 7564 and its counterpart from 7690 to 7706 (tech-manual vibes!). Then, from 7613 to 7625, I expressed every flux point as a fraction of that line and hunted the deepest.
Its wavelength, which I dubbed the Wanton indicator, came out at 7622.60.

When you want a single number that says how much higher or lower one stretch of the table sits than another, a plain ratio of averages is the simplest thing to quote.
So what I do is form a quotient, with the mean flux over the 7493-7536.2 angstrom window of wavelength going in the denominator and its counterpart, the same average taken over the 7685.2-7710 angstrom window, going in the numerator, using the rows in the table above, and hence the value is 0.959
